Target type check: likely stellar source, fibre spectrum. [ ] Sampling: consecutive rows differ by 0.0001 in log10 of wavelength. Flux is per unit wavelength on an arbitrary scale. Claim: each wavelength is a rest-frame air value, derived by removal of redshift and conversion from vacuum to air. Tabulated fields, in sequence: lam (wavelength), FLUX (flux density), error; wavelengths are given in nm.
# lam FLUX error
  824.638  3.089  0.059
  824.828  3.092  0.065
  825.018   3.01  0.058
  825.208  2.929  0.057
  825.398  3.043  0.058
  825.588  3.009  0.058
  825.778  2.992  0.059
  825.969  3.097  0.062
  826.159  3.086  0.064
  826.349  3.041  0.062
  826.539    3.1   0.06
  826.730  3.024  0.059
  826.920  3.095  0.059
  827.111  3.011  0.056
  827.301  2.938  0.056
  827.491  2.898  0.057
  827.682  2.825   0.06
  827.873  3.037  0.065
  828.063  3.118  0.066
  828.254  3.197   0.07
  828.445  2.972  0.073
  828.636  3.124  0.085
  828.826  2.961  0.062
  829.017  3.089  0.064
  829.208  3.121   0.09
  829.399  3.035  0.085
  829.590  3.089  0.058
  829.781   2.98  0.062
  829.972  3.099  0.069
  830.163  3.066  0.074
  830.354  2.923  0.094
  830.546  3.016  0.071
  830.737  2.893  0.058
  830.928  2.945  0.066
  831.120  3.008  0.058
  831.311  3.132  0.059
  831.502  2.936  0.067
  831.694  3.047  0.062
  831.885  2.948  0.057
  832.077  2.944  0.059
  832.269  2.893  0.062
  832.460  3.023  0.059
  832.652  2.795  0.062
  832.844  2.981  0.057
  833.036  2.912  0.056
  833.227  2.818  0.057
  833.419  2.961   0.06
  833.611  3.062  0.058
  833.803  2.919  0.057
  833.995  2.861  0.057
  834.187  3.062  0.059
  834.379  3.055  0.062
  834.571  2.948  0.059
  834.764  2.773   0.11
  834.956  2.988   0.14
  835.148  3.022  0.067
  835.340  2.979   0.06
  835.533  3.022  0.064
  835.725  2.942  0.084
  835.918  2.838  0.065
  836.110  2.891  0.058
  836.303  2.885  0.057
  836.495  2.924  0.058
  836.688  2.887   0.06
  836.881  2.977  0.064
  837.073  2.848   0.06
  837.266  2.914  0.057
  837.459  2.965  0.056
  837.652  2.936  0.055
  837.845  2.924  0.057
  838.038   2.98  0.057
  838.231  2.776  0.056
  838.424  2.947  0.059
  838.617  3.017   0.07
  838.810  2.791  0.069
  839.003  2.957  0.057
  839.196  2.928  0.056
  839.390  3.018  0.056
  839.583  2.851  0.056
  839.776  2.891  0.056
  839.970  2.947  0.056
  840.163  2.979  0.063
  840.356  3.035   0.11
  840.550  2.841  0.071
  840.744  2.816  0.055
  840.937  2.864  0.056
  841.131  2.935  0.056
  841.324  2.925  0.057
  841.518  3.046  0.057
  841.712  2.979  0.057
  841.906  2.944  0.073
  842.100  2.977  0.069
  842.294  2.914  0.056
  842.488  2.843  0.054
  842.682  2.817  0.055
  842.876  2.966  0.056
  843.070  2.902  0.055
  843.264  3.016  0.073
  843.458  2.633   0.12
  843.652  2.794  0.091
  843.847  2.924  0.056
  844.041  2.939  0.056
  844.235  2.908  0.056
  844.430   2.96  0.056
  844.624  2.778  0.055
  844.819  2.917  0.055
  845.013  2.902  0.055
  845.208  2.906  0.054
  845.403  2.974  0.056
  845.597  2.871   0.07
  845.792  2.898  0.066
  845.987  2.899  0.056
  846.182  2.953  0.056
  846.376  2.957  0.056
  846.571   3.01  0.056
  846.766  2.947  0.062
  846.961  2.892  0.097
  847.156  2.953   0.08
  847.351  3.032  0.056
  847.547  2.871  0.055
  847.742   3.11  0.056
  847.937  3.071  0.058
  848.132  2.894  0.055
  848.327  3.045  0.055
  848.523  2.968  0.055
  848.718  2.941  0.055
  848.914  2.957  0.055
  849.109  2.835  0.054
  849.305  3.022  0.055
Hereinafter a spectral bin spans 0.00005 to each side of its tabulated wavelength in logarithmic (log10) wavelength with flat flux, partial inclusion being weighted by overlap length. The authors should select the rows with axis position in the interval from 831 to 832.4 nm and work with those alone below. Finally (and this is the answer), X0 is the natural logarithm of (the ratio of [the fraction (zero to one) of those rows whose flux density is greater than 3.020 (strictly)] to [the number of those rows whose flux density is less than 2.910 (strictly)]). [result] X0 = -1.3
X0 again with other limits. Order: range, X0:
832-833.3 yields -3.0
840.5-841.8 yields -3.0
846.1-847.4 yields -1.9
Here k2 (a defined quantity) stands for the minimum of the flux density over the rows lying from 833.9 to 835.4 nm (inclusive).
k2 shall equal 2.773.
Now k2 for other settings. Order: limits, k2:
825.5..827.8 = 2.825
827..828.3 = 2.825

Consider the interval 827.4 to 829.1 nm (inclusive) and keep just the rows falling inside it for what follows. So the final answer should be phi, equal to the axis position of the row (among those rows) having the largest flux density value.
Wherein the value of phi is 828.254 nm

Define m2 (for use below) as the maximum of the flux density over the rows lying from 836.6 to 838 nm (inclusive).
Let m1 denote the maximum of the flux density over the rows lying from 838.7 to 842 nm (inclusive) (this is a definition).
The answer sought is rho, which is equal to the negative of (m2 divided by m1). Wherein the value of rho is -0.98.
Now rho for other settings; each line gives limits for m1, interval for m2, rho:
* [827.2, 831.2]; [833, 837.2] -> -0.96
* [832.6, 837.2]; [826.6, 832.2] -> -1.04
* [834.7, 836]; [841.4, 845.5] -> -1.01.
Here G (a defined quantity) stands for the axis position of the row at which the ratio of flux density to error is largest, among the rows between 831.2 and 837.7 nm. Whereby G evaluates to 837.652 nm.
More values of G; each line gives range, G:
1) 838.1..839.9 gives 839.390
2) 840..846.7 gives 845.208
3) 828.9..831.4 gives 829.590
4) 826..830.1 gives 827.111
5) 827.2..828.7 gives 827.301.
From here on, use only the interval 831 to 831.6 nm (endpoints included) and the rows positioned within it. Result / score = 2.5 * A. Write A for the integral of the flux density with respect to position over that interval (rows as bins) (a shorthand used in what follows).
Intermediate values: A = 1.81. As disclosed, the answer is 4.53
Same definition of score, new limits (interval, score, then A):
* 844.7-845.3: 4.35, 1.74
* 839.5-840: 3.61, 1.44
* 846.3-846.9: 4.45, 1.78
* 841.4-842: 4.48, 1.79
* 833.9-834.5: 4.49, 1.80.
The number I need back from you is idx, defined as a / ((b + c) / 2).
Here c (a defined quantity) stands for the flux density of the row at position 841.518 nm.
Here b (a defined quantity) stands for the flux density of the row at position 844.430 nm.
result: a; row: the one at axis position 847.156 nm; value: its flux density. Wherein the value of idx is 0.983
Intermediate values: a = 2.953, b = 2.96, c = 3.046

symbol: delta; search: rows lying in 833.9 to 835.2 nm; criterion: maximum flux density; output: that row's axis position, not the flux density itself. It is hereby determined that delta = 834.187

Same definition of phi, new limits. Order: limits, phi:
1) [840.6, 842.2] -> 841.518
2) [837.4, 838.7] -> 838.617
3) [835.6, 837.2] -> 836.881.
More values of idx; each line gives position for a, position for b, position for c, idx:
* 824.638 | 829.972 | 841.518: 1.005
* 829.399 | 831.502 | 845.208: 1.039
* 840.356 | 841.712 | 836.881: 1.019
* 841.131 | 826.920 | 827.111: 0.961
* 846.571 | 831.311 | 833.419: 0.988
